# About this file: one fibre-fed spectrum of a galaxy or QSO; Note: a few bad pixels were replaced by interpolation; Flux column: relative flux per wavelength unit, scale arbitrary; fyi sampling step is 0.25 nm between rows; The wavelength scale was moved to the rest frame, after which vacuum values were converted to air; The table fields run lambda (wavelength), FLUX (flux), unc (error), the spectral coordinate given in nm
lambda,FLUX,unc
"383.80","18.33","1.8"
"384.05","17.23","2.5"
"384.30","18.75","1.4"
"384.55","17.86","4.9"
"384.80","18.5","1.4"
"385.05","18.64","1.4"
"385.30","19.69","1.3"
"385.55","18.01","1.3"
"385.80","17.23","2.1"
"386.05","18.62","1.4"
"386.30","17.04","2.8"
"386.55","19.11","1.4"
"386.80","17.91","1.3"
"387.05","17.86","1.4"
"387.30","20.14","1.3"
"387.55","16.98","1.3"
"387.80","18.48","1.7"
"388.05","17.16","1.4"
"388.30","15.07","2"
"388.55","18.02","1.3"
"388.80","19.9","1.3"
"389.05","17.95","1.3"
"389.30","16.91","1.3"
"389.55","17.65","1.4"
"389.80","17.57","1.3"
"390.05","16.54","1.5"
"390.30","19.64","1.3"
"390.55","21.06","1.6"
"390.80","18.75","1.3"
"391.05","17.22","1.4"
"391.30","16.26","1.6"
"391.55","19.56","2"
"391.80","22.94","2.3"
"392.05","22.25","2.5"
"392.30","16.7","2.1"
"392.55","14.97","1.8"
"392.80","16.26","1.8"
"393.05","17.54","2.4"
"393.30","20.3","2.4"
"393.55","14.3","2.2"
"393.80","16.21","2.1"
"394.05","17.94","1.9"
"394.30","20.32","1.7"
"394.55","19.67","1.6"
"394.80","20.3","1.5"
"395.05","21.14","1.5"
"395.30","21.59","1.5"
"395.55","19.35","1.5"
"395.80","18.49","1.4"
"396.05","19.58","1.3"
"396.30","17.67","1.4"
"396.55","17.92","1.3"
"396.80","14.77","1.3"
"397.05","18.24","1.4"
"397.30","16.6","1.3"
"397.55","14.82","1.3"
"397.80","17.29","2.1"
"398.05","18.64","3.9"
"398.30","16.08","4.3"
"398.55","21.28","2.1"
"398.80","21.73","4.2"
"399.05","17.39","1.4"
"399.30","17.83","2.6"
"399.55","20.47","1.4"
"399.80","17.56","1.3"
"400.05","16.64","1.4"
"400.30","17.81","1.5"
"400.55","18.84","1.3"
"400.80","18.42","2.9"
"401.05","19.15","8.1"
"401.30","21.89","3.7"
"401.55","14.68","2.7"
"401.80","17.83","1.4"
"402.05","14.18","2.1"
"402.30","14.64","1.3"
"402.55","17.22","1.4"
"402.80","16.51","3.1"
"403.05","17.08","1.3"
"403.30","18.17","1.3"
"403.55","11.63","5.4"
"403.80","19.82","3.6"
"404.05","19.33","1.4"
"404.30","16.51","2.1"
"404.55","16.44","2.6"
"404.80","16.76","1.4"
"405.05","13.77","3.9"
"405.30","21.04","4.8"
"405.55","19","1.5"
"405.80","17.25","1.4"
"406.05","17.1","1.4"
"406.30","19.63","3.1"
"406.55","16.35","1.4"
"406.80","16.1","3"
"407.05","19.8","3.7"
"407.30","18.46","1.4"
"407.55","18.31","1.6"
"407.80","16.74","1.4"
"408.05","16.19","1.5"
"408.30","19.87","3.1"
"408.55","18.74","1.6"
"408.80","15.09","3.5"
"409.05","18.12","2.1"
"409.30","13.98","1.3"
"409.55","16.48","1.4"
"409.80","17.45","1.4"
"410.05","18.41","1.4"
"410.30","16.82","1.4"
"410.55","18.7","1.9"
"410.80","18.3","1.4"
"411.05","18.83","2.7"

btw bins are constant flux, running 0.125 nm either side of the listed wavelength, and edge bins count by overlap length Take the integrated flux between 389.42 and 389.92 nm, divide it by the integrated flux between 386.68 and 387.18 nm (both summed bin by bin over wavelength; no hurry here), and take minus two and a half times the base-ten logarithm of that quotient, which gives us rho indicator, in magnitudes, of 0.02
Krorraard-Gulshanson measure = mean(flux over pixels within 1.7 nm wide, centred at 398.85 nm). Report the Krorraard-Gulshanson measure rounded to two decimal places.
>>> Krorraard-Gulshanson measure 19.06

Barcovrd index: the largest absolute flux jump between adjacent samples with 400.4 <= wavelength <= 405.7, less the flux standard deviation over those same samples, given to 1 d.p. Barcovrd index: 5.7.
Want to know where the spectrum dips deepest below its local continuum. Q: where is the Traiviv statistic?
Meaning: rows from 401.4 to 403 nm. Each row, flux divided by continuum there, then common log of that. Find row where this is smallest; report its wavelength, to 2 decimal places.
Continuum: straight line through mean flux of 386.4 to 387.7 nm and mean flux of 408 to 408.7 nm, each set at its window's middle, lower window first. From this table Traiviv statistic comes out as 402.05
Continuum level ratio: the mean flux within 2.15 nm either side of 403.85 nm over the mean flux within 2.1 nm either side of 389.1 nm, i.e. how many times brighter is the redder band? 0.94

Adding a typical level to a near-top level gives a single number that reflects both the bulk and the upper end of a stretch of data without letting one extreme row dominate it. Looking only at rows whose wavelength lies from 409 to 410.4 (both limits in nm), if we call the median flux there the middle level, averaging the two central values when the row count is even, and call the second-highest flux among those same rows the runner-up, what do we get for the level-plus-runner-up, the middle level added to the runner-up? 35.3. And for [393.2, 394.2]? 35.0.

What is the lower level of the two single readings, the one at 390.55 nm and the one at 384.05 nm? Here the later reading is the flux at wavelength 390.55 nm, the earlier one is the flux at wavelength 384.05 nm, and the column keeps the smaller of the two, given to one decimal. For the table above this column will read 17.2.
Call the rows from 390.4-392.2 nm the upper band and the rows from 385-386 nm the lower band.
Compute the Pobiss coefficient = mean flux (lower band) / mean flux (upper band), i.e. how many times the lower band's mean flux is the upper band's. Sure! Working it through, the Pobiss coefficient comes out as 0.93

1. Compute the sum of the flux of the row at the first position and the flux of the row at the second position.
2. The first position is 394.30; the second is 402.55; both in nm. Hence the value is 37.5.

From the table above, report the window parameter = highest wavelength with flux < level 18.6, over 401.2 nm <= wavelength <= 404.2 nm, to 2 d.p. 403.55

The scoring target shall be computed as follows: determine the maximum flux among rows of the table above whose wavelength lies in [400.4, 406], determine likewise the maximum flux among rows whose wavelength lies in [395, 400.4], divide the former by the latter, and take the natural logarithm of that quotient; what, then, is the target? 0.007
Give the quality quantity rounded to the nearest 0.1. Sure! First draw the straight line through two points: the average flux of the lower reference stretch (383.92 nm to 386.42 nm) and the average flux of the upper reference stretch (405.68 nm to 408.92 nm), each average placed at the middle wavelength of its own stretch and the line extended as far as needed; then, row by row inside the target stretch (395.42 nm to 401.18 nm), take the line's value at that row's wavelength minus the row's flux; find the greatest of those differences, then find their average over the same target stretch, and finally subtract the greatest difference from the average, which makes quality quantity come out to -3.4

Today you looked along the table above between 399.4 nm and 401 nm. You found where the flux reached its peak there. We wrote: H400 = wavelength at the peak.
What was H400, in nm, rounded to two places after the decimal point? 399.55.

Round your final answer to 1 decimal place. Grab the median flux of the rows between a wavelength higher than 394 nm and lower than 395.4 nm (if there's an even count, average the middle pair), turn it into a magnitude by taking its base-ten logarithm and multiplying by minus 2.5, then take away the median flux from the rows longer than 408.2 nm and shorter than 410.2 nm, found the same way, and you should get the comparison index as -21.1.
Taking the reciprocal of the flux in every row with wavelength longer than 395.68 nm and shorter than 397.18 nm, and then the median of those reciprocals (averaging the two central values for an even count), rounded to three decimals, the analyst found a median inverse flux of 0.055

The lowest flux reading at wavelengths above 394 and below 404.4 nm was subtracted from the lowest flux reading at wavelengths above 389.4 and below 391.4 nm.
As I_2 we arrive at 4.6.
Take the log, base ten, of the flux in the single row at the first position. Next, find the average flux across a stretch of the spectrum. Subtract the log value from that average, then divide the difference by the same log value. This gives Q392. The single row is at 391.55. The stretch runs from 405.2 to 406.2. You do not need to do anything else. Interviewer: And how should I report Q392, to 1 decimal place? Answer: 13.4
